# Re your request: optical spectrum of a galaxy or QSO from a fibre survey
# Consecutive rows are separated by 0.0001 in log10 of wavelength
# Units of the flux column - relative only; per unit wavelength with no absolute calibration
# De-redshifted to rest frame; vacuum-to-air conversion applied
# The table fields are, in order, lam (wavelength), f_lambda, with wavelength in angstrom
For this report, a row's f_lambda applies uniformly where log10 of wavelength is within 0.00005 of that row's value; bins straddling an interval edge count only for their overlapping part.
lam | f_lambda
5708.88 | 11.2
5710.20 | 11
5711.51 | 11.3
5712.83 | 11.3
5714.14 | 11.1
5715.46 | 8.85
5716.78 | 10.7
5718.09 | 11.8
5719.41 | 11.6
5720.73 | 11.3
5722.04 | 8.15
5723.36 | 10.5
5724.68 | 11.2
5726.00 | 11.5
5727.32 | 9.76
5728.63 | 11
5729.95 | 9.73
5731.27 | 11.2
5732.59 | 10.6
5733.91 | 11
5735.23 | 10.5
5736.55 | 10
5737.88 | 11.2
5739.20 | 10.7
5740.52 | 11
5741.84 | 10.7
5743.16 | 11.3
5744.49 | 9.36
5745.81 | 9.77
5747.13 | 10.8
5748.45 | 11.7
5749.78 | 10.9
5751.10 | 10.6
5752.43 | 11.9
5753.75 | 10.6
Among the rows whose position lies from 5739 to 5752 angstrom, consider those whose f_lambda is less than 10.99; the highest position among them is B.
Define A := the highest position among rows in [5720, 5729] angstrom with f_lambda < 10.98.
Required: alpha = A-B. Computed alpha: -23.8 angstrom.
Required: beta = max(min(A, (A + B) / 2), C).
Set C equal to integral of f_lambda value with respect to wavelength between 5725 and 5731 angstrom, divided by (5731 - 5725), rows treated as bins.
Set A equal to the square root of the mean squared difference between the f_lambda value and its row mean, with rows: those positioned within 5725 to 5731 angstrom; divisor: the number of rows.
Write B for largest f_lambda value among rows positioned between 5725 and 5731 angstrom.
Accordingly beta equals 10.59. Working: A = 0.77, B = 11.5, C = 10.6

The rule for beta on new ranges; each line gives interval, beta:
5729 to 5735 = 10.64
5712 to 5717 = 10.48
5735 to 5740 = 10.61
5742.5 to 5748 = 10.37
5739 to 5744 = 10.89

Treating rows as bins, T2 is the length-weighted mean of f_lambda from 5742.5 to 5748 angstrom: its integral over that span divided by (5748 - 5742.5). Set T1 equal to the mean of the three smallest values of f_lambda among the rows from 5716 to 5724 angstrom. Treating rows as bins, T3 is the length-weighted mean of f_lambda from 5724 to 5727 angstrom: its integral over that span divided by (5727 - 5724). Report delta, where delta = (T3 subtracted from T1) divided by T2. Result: -0.13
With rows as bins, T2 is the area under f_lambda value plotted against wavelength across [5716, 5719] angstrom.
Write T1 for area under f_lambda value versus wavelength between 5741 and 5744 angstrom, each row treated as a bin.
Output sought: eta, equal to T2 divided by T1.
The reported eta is 1.03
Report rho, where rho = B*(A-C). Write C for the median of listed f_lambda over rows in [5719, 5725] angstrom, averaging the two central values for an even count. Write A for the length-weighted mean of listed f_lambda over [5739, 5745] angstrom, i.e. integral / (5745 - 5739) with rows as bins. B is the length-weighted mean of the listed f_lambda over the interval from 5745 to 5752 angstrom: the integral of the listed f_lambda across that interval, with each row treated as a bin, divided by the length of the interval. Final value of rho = -6.1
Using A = 10.6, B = 10.8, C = 11.2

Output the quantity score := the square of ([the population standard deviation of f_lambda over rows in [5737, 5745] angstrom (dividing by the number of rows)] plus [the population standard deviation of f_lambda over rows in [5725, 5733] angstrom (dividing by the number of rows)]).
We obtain 1.8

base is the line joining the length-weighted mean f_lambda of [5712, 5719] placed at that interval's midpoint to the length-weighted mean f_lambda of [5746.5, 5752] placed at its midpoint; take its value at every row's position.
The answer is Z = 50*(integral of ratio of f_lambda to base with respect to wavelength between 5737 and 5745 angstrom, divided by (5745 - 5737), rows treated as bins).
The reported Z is 48.8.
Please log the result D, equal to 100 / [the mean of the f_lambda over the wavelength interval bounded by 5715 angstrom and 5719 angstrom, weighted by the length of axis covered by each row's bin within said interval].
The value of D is 9.4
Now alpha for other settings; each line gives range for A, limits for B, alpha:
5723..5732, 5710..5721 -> 13.2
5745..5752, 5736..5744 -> 9.3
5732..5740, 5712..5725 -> 15.8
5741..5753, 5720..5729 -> 23.8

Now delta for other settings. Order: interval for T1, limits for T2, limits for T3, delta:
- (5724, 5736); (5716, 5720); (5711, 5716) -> -0.06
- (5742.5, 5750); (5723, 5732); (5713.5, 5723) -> -0.05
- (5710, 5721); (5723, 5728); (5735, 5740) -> -0.04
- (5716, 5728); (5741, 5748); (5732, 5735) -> -0.12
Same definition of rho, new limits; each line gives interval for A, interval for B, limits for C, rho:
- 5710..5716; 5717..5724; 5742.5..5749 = -0.8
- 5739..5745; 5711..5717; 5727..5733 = 0.4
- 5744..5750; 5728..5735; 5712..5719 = -6.2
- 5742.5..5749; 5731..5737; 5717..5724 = -7.8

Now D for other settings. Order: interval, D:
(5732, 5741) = 9.3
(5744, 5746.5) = 10.4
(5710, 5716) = 9.3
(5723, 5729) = 9.3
